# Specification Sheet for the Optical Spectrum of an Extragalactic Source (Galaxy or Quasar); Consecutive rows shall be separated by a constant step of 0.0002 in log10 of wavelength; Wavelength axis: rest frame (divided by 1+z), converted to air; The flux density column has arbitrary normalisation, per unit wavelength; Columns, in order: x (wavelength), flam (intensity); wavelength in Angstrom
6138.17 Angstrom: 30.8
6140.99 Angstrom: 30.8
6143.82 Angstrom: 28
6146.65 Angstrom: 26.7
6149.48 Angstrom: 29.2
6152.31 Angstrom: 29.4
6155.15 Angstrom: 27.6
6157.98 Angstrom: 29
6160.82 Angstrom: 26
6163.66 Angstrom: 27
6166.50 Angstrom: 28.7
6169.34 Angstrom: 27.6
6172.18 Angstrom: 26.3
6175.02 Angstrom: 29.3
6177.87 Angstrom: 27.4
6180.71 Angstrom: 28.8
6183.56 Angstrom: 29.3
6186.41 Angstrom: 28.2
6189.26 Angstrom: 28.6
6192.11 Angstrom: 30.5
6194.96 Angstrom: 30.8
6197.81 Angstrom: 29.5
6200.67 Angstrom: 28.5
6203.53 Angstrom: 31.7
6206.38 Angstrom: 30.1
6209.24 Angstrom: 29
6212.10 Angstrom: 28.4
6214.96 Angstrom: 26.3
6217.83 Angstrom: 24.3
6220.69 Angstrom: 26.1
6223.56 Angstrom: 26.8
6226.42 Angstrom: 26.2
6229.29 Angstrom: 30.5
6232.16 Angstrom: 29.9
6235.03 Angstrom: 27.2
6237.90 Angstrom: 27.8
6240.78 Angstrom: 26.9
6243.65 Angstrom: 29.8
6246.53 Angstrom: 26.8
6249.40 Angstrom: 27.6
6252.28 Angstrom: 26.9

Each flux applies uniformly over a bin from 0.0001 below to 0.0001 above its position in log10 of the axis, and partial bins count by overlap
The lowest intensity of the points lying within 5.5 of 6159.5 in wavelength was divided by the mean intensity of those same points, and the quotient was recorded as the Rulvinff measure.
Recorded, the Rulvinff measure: 0.949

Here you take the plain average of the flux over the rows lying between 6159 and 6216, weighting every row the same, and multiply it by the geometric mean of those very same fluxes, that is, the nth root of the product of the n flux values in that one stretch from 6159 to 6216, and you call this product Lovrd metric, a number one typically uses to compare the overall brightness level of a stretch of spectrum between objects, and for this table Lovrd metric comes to 817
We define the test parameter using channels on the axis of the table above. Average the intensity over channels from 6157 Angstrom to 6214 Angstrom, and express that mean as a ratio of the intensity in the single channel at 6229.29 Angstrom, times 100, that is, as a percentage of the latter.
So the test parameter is 94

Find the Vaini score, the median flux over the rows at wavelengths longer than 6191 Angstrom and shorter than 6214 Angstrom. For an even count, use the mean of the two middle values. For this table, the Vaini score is 29.8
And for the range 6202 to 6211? 30.1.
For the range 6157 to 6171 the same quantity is 27.6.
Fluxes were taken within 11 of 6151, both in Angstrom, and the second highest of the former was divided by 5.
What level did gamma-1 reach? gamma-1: 5.88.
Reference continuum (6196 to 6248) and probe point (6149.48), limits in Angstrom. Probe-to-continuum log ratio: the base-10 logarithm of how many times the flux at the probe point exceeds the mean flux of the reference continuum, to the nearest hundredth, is 0.02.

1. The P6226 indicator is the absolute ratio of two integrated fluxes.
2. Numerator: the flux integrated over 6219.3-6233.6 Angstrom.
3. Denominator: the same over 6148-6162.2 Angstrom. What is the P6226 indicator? 1.00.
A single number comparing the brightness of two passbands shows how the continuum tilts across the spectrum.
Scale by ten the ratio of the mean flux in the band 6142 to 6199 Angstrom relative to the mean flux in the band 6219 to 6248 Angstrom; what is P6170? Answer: 10.2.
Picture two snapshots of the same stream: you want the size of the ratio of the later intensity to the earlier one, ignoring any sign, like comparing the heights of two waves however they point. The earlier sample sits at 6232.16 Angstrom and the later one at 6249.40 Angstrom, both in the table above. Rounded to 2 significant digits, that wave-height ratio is 0.92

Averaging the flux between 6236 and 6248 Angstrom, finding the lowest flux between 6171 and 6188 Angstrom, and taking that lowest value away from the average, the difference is 1.5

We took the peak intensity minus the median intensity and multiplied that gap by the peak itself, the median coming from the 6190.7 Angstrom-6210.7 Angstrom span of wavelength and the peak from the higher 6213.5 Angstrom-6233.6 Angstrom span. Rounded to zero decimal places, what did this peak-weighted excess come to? 12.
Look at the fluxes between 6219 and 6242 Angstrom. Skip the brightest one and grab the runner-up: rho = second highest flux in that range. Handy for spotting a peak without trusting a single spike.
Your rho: 29.9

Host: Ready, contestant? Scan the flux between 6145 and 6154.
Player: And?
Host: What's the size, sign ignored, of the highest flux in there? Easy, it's 29.4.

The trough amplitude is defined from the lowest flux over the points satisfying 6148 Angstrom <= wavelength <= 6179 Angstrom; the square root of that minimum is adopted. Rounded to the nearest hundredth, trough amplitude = 5.10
